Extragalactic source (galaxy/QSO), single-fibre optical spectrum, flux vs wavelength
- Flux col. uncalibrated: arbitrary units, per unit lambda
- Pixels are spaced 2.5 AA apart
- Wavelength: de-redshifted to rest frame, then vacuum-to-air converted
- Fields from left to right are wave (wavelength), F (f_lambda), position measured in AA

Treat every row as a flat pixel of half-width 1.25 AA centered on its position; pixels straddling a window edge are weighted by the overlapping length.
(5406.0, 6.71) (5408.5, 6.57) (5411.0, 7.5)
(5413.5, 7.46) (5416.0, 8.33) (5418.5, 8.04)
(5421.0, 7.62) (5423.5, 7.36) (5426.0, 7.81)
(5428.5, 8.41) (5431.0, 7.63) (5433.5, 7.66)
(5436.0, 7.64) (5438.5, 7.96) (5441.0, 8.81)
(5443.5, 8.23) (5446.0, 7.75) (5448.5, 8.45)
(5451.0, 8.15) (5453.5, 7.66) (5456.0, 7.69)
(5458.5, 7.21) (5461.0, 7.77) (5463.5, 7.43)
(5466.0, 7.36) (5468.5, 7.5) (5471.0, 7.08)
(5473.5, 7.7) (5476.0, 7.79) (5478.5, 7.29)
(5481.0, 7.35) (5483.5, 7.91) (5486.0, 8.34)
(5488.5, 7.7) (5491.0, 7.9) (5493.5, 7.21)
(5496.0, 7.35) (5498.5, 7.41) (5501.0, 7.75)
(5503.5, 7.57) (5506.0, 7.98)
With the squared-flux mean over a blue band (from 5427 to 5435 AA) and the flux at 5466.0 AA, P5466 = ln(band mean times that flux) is 6.13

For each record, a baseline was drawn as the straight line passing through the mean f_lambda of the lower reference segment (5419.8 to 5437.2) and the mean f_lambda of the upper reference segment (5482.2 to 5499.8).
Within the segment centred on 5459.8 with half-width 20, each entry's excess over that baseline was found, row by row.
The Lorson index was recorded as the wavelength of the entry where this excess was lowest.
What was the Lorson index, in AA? 5471.0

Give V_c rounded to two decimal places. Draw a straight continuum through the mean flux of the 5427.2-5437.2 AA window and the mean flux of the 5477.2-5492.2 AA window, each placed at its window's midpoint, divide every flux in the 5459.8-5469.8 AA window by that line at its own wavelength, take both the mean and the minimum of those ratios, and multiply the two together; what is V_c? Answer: 0.91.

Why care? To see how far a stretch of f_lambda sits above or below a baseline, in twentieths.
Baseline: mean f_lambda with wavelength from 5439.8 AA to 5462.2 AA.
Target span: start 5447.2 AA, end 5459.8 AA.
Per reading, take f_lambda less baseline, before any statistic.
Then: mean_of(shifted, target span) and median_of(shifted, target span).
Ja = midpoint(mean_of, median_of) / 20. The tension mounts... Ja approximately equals -0.010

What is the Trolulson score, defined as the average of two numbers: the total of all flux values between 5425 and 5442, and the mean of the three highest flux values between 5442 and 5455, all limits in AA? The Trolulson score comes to 32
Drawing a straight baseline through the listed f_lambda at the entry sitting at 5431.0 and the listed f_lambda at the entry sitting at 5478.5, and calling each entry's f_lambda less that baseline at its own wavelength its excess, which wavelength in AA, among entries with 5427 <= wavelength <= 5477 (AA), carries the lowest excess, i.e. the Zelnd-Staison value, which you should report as 5471.0 AA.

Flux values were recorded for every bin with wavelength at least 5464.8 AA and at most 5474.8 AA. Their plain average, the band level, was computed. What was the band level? 7.41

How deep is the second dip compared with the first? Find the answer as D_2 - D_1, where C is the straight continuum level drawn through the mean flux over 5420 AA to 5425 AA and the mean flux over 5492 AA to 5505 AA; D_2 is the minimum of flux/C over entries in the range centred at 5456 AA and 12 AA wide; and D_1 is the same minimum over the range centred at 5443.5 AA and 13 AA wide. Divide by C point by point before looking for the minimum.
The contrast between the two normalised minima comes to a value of -0.072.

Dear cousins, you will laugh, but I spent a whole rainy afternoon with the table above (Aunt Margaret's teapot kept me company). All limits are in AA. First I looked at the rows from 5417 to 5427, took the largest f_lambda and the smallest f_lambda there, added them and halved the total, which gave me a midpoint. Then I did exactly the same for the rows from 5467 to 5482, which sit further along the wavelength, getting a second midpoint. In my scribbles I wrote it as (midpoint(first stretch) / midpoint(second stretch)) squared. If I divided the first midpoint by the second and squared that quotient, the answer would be 1.07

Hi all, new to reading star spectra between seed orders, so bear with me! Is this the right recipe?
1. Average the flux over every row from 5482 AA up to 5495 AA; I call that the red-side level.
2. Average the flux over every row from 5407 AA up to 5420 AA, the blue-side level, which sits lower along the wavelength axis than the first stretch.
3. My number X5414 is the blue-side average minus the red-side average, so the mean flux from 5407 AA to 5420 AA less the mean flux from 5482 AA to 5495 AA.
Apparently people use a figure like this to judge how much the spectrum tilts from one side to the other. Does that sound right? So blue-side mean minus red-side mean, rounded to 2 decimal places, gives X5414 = -0.23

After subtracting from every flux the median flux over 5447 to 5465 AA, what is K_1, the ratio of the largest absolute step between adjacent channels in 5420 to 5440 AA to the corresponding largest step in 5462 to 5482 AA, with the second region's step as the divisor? 1.26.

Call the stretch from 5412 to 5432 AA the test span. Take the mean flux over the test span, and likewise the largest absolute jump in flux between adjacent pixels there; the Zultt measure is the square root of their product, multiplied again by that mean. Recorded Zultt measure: 20.4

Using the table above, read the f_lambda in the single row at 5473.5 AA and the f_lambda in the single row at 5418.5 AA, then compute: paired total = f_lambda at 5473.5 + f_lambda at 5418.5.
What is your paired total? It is 15.7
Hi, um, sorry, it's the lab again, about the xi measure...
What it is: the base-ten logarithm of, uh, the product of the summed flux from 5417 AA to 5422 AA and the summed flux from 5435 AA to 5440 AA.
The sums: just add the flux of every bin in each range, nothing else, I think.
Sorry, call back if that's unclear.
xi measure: 2.39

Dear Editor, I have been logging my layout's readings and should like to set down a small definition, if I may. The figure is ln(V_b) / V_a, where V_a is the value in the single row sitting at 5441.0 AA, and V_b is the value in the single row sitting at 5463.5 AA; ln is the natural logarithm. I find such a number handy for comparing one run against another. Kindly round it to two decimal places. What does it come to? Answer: 0.23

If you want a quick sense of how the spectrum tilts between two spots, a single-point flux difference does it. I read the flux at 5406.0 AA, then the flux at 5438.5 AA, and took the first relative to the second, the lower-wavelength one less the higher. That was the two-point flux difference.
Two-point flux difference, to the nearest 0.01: -1.25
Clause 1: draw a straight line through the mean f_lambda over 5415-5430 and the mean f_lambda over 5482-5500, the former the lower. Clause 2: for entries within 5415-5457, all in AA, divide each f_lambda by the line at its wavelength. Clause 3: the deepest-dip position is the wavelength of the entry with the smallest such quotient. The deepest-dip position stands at 5423.5 AA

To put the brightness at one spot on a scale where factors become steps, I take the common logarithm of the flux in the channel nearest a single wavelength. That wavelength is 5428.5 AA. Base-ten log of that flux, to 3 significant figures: 0.925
